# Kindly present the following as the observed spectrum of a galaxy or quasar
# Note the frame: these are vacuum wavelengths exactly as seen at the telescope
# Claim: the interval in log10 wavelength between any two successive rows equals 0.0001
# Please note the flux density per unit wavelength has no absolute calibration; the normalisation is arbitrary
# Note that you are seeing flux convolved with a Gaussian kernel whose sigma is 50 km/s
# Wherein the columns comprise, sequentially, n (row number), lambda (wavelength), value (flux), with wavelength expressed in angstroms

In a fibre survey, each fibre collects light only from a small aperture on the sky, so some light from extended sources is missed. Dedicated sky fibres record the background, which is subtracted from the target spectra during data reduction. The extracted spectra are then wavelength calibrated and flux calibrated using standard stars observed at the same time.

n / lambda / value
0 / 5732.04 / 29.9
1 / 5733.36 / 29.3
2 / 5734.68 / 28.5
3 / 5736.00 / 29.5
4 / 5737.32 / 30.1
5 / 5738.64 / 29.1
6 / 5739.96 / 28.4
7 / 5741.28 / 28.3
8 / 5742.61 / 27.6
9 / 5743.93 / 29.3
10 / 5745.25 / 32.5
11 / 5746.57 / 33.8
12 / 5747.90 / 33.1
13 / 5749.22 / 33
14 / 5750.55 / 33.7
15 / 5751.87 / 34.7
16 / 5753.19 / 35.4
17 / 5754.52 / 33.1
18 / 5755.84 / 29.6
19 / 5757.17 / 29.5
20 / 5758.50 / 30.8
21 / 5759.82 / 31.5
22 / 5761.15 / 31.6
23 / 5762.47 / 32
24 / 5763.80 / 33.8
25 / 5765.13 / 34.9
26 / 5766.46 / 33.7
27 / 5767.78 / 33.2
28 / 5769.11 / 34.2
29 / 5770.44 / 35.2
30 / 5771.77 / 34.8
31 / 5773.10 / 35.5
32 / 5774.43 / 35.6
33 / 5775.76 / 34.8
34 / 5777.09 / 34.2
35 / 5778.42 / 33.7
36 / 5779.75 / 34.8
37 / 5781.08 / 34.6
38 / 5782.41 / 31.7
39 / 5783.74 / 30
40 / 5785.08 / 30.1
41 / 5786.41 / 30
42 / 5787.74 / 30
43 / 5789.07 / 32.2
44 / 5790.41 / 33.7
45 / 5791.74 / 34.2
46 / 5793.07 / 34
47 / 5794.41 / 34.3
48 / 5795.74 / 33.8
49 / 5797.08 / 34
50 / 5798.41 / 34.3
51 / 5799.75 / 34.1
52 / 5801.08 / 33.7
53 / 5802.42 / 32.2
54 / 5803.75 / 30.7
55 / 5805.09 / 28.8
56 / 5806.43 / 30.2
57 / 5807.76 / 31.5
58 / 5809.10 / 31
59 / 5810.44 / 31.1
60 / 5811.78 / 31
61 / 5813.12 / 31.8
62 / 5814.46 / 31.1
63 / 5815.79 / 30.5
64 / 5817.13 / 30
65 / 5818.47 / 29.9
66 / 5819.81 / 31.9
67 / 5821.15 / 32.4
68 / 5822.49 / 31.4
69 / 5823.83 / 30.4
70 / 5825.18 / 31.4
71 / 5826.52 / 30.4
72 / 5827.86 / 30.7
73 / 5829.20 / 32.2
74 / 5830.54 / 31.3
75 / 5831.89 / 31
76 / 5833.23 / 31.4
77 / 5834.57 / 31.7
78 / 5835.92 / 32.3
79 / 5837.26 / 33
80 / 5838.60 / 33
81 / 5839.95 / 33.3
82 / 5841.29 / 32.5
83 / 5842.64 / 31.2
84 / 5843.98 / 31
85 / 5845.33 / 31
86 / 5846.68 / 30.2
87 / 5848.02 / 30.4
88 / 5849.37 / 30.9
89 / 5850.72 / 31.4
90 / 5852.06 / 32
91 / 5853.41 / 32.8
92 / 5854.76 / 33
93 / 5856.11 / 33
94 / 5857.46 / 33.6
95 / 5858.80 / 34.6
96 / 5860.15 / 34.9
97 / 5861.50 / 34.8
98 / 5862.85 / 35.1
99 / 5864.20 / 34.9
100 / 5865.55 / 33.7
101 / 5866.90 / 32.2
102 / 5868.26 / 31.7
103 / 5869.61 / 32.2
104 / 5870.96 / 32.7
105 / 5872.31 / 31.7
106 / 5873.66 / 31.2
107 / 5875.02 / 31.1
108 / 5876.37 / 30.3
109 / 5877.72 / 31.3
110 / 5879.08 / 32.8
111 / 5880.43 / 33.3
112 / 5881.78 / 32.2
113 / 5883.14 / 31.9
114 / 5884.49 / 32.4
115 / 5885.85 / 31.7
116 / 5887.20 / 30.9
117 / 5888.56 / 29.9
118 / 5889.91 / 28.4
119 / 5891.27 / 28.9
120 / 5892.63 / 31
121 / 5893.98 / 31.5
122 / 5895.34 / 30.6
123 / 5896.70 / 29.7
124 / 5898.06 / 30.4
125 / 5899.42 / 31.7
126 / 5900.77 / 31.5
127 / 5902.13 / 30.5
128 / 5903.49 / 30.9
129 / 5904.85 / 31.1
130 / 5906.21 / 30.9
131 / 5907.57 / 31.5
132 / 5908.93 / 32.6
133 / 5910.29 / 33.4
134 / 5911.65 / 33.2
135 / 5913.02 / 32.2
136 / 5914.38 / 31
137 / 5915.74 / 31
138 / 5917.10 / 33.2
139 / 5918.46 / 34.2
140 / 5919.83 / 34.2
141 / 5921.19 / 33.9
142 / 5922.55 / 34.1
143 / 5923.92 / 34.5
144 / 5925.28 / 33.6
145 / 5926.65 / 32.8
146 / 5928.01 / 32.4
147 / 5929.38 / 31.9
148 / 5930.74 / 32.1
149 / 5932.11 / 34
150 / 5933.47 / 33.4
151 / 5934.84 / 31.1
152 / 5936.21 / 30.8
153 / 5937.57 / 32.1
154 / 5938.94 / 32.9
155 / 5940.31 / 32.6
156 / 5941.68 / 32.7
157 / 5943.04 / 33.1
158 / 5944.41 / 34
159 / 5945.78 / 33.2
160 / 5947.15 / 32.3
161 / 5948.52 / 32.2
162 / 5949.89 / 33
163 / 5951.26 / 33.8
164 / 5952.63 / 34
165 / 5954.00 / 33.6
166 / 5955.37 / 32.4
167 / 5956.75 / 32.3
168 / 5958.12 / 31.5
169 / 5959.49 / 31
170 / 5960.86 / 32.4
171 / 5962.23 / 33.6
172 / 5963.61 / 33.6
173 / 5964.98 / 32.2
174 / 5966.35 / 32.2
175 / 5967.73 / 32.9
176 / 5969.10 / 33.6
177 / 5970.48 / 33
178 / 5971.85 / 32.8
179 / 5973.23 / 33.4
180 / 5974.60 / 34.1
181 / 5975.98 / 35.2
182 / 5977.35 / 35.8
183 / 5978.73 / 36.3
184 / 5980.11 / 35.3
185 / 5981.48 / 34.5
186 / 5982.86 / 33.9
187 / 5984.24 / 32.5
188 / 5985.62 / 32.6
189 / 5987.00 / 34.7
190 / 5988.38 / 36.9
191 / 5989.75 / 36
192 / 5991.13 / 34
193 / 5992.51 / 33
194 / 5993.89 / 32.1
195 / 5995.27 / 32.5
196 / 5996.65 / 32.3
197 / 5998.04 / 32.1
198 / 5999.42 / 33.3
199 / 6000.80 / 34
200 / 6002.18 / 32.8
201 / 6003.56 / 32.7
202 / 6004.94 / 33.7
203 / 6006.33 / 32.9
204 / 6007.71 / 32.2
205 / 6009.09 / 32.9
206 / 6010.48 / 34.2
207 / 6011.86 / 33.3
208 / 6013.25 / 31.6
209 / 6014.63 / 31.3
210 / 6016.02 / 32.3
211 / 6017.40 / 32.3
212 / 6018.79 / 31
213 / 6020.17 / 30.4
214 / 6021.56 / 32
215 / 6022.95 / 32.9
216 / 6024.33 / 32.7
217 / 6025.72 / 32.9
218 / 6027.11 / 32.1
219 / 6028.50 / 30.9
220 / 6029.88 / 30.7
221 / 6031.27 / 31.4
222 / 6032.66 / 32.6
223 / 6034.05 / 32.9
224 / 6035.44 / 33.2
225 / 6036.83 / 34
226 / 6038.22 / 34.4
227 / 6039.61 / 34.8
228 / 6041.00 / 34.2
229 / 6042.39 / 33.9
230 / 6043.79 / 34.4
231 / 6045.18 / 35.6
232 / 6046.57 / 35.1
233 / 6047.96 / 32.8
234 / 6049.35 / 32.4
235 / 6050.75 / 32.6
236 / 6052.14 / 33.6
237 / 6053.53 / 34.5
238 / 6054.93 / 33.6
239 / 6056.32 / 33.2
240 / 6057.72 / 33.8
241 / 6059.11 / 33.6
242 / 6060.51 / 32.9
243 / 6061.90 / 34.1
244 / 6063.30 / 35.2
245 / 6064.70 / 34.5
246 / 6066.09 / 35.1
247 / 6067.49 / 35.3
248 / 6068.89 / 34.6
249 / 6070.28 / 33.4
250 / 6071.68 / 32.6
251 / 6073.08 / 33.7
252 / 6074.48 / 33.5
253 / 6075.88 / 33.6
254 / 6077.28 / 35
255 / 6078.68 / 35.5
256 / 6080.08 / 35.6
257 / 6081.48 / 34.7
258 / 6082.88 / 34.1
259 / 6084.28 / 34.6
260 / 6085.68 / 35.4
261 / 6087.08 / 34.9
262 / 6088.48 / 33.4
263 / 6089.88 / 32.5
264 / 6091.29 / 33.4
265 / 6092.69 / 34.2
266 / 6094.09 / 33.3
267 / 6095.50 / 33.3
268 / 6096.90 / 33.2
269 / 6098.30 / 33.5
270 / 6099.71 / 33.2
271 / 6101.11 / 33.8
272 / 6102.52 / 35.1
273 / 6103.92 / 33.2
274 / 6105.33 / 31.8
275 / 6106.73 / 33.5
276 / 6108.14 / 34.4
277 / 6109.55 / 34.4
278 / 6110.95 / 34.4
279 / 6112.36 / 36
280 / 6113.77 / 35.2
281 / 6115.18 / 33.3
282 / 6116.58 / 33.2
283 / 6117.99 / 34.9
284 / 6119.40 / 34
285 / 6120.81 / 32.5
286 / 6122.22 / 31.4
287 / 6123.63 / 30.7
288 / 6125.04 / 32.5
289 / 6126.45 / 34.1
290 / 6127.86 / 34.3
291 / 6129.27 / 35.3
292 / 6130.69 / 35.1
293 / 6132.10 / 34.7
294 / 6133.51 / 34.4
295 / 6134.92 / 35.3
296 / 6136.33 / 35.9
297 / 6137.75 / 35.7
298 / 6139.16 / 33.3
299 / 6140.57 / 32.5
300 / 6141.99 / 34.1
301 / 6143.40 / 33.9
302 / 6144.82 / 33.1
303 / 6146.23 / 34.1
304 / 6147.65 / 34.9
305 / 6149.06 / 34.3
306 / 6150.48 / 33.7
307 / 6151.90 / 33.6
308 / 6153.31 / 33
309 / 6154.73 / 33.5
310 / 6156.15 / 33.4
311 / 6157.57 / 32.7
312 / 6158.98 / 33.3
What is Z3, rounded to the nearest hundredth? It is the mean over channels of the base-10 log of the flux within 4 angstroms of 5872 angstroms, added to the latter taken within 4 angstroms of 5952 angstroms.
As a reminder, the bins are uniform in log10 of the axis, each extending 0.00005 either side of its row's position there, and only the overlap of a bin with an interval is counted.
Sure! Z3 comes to 3.02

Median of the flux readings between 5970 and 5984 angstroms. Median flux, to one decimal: 34.3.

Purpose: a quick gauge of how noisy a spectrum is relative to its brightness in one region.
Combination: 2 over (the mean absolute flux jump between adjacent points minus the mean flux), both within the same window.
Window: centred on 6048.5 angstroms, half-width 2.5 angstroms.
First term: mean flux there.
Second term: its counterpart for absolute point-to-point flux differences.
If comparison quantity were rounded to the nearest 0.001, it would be -0.062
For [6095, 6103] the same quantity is -0.060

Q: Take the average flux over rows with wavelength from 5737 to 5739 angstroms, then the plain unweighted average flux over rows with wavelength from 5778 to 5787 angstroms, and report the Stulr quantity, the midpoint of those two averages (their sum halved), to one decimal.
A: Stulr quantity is 30.9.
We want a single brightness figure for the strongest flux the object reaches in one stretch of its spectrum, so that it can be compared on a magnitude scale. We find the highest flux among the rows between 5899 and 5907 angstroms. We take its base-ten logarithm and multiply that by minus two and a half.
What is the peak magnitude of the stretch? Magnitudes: -3.75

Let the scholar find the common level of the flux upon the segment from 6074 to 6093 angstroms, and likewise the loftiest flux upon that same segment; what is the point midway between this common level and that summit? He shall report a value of 35.0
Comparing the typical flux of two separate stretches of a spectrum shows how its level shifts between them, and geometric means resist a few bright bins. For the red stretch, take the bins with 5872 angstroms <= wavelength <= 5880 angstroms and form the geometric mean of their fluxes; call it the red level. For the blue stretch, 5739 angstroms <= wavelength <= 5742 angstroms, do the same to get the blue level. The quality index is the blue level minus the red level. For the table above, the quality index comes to -3.0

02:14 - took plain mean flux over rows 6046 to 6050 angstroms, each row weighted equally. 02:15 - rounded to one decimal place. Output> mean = 33.4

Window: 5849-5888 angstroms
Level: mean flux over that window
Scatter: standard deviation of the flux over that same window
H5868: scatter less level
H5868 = -31.2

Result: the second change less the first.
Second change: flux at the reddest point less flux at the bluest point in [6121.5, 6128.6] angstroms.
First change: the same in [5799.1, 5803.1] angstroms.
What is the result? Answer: 4.8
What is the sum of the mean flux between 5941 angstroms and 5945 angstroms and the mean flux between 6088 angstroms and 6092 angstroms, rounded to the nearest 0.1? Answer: 66.4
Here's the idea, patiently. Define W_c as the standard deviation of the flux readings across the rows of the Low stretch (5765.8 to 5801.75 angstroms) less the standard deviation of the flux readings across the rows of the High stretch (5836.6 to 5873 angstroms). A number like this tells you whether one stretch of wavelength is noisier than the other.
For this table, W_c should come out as 0.26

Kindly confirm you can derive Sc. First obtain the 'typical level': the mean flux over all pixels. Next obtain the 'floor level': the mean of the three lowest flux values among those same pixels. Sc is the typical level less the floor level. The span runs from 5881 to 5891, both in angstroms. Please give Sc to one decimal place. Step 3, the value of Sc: 1.3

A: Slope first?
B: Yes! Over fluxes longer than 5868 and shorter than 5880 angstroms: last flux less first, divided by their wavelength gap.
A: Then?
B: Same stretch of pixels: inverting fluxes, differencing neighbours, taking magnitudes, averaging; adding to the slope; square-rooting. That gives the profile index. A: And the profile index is 0.32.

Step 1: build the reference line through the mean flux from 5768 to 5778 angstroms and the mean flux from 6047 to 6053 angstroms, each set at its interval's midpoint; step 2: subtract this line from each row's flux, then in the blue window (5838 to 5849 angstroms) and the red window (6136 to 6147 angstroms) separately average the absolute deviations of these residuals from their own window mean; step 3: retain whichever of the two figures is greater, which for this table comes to 1.00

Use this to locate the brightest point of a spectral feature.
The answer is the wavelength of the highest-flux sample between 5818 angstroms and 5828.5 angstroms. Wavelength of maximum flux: 5821.15 angstroms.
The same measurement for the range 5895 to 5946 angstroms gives 5923.92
